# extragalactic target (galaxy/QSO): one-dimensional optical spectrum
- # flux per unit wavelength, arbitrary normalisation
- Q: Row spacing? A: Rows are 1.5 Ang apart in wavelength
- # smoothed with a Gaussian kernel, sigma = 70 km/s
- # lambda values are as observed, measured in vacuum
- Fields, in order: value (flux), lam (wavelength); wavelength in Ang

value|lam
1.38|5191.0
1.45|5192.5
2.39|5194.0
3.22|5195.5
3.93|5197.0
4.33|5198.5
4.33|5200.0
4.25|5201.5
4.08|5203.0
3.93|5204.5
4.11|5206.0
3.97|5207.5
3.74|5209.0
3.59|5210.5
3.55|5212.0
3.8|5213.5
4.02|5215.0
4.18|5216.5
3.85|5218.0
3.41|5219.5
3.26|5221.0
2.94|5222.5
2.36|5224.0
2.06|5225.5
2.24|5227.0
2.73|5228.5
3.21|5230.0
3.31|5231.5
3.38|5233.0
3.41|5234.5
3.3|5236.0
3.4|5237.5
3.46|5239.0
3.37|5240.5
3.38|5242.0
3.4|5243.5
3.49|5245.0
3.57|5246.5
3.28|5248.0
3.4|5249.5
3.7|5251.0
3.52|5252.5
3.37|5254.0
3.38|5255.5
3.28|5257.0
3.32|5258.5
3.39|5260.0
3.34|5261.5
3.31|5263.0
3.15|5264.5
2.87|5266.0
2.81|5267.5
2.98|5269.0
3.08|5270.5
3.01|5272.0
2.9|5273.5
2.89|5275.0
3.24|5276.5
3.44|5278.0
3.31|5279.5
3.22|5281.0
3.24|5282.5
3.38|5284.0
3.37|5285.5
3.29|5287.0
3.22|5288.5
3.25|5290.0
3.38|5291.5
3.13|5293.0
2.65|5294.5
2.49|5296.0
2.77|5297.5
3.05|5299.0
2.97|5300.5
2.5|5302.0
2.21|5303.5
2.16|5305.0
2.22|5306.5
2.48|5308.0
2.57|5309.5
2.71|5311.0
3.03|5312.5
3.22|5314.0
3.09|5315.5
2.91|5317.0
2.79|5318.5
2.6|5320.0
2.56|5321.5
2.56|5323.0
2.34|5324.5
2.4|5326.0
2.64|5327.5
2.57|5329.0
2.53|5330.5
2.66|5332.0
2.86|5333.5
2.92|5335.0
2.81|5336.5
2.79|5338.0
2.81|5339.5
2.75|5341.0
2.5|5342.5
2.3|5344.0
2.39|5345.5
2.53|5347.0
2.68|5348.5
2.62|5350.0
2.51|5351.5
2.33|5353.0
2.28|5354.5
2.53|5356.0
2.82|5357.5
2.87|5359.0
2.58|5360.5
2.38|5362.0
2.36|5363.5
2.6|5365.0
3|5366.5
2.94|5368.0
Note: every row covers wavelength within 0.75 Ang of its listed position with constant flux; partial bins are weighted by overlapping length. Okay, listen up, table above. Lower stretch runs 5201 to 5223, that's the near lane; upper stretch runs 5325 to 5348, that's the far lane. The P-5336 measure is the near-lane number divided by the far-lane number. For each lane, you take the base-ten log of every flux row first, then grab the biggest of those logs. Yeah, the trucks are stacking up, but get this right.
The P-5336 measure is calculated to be 1.35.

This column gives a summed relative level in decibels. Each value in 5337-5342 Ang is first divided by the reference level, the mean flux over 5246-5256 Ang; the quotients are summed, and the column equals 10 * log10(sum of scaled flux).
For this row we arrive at 3.8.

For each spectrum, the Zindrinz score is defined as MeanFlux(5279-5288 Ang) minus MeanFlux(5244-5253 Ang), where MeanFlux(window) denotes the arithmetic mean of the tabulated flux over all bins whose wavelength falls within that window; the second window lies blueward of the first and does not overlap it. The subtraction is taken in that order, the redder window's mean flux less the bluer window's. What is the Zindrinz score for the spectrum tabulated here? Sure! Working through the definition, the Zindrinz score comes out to -0.19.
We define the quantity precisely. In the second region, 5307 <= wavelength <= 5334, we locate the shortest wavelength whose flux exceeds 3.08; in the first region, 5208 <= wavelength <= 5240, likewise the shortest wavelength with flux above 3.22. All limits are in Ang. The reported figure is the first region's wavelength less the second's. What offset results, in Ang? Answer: -105.0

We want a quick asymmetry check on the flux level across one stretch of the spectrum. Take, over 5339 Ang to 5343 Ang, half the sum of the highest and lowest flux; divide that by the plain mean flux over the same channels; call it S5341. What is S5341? 0.99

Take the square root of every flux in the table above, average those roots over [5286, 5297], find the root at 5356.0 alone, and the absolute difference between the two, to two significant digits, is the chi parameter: 0.16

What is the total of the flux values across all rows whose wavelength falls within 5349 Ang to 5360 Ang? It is 18.0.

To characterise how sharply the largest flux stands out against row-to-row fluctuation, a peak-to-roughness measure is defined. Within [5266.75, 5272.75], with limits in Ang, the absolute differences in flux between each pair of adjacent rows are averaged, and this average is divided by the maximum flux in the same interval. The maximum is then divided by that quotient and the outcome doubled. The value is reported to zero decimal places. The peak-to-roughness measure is 167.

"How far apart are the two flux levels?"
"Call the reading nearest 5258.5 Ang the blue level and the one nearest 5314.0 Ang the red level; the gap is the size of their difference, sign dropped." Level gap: 0.10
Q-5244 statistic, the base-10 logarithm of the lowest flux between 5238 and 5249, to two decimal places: 0.52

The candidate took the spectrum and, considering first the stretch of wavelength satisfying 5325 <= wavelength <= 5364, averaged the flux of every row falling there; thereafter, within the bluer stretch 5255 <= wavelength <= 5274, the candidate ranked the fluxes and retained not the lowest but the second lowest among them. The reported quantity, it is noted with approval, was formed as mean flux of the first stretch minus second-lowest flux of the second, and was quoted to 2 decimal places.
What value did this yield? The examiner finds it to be -0.28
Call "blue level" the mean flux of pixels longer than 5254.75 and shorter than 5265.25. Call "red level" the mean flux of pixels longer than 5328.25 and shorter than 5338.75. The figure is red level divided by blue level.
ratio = 0.826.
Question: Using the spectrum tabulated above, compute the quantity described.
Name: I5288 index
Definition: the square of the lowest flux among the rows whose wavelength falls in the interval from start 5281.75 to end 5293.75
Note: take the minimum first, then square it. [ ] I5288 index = 10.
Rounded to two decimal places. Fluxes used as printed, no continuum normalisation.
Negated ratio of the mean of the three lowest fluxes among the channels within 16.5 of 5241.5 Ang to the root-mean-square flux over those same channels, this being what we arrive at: -0.71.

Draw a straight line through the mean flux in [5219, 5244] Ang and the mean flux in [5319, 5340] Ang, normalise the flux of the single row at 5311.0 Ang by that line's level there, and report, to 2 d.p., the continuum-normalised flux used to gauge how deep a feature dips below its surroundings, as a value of 0.99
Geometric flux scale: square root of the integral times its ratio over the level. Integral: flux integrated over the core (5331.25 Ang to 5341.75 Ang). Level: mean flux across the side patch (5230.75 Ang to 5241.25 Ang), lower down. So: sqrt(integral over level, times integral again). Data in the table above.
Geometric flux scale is 16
